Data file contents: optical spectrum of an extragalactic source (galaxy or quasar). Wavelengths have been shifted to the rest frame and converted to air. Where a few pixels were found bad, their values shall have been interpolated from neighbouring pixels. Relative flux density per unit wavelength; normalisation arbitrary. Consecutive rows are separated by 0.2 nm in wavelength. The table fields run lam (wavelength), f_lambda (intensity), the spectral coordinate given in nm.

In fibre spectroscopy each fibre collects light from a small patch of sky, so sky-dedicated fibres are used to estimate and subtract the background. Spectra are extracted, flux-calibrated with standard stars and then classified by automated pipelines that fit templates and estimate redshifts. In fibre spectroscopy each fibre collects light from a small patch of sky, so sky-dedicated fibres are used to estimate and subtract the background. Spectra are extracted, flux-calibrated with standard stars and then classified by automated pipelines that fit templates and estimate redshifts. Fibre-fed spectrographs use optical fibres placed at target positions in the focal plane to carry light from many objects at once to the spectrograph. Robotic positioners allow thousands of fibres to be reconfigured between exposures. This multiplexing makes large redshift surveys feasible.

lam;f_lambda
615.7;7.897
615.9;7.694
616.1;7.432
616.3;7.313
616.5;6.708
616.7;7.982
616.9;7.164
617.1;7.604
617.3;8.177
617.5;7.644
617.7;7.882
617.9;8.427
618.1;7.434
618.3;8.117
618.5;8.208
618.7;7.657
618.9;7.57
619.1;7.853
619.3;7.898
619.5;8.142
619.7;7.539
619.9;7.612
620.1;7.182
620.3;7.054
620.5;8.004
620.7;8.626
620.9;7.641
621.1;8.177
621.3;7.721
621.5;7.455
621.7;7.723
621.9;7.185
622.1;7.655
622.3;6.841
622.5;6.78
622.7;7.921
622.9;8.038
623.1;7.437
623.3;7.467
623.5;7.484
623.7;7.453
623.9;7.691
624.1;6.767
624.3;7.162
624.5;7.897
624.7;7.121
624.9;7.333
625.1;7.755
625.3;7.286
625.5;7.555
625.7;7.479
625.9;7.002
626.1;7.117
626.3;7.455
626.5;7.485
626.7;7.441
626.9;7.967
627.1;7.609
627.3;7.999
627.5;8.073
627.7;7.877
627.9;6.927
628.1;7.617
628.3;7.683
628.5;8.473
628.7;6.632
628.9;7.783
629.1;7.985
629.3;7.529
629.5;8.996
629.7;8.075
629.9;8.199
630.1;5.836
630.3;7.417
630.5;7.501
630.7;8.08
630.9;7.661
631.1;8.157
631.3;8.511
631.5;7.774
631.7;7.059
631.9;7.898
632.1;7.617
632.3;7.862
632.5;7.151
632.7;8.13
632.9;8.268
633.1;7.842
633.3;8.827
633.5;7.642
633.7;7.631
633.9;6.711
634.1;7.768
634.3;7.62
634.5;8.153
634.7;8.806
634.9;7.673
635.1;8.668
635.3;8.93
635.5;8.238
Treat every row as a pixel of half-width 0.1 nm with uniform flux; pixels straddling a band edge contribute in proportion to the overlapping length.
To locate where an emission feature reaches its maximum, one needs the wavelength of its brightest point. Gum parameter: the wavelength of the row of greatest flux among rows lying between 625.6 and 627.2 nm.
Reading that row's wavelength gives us 626.9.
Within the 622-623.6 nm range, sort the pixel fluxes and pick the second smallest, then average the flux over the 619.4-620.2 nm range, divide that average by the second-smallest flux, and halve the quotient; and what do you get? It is 0.56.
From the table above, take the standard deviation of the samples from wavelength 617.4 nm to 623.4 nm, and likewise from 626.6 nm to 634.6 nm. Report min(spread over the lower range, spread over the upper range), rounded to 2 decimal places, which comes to 0.43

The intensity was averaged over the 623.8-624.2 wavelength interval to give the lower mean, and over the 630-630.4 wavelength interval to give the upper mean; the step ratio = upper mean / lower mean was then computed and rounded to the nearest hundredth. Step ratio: 0.92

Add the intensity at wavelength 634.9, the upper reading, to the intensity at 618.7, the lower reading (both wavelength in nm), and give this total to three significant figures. 15.3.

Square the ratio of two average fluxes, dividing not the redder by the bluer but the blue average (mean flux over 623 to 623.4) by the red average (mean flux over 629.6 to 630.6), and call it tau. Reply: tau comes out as 1.01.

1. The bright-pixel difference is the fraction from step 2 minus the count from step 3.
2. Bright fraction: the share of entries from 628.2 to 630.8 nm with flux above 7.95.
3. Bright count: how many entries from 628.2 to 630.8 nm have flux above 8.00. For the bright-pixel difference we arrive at -4.5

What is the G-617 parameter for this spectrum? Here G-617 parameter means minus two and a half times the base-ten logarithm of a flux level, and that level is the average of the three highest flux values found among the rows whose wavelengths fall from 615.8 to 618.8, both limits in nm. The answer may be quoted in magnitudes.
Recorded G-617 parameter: -2.29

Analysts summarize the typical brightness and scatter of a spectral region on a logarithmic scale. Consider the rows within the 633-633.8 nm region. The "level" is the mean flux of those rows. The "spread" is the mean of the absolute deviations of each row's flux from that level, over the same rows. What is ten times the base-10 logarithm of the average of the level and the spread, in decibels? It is 6.24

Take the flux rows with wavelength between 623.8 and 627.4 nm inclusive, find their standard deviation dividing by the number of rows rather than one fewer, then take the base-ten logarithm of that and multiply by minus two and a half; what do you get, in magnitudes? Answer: 1.20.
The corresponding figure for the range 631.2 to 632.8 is 0.87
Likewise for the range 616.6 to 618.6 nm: 1.07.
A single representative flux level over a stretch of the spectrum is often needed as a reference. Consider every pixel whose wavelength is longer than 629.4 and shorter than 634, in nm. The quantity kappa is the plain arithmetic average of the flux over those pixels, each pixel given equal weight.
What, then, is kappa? 7.8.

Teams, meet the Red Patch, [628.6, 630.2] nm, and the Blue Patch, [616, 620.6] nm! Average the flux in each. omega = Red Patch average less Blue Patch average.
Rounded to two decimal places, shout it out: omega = -0.05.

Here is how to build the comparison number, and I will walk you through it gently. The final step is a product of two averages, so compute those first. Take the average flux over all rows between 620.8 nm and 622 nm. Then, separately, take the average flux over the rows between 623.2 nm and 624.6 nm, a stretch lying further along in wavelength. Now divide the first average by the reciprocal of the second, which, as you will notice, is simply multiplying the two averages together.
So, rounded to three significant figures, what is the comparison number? 56.7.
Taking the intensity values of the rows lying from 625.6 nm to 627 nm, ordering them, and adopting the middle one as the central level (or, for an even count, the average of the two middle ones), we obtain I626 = 7.5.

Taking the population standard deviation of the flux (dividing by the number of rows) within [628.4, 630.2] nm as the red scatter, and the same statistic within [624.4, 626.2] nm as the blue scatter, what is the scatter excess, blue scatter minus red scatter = -0.6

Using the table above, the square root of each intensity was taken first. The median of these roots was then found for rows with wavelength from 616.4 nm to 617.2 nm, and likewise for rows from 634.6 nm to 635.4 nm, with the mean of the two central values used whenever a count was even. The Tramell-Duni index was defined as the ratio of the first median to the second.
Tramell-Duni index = 0.92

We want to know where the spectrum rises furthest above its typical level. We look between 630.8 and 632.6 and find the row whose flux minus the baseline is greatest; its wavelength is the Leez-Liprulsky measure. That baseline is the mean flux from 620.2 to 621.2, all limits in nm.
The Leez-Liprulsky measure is 631.3 nm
